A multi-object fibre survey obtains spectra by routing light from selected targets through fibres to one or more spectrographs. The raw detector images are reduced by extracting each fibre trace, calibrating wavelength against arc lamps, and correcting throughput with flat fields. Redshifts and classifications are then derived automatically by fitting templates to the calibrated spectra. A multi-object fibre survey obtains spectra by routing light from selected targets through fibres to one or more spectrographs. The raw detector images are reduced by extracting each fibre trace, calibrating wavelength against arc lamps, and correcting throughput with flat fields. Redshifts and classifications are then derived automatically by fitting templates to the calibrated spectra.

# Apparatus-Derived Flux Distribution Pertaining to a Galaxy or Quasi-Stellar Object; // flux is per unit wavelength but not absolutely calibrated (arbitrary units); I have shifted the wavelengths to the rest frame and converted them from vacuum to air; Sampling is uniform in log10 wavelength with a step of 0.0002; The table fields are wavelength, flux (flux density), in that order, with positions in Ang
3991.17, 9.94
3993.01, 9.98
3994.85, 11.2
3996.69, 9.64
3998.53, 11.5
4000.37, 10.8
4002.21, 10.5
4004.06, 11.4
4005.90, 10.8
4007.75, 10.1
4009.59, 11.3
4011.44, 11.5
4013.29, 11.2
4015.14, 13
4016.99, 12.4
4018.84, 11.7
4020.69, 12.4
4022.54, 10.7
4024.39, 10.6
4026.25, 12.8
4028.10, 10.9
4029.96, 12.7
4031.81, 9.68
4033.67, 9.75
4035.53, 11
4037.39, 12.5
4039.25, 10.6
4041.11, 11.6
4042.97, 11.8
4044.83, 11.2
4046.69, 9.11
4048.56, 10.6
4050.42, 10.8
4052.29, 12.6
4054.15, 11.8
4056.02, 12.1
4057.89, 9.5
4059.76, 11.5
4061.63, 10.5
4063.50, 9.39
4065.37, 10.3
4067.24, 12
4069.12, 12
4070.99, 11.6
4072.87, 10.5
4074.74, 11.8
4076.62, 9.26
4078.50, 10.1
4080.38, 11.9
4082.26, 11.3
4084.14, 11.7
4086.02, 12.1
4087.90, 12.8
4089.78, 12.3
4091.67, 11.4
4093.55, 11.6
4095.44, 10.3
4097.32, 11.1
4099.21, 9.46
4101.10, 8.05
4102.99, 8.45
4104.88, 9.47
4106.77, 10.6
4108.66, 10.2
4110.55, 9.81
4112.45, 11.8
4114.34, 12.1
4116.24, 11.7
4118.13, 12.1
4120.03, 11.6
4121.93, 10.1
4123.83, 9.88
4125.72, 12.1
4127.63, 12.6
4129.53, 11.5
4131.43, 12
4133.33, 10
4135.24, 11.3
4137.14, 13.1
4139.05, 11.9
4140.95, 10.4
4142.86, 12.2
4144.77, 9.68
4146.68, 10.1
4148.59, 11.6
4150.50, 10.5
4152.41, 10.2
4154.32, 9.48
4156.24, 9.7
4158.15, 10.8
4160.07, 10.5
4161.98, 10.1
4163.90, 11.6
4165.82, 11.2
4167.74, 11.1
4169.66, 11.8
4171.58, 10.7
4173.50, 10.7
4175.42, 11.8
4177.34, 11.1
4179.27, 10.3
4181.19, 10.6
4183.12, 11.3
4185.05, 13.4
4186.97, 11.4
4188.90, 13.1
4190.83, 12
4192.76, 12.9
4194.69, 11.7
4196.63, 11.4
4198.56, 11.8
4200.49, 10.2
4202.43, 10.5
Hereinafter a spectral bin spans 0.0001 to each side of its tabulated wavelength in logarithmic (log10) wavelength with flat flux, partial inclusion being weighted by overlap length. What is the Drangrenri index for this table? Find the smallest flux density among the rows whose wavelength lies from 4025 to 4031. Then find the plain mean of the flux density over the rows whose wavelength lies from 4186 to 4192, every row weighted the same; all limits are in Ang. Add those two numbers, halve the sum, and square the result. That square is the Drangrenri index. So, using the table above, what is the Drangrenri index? 133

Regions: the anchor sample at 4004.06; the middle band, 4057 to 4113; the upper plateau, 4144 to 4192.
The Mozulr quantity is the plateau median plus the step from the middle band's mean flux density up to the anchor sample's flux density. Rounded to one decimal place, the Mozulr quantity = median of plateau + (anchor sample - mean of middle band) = 11.4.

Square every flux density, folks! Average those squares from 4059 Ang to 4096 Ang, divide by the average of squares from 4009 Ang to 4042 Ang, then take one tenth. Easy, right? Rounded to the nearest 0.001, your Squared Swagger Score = 0.096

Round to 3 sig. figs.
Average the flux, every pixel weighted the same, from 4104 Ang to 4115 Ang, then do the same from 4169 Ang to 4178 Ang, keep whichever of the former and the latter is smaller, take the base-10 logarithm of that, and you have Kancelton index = 1.03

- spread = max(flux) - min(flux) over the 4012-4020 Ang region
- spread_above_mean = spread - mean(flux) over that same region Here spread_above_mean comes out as -10.3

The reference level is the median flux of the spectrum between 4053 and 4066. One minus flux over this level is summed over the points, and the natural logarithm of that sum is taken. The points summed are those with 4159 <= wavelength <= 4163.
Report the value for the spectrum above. -3.3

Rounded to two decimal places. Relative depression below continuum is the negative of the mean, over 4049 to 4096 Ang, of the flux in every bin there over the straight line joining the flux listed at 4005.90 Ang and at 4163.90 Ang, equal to -1.01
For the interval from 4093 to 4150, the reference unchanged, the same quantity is -0.96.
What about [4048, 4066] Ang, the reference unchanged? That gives -0.99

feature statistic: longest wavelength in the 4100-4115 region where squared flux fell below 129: 4110.55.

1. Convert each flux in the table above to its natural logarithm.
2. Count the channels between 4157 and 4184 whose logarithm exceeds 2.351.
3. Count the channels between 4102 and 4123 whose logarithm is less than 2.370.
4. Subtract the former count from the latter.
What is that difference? -6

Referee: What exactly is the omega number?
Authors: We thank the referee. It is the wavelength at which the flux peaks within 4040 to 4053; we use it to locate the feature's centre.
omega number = 4052.29 Ang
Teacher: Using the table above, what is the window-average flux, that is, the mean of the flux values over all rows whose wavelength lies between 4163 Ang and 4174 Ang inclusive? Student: 11.2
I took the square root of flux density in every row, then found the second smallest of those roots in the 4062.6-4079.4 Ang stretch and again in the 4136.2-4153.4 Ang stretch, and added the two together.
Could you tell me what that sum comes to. 6.24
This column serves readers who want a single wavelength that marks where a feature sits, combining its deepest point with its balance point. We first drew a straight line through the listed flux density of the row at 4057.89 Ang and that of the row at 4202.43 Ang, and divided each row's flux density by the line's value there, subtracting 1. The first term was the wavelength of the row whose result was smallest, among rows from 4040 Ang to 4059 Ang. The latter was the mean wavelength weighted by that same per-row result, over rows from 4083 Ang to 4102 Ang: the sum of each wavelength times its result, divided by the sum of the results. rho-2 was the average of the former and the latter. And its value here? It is 4067.3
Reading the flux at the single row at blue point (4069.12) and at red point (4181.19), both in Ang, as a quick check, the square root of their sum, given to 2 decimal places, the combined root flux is 4.75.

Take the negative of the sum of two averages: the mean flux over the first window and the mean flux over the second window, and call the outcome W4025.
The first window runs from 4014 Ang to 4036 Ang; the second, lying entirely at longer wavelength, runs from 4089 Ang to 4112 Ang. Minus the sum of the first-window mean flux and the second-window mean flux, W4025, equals -21.7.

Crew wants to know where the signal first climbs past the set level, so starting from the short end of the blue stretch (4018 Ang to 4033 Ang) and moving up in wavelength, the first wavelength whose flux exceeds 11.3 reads 4018.84 Ang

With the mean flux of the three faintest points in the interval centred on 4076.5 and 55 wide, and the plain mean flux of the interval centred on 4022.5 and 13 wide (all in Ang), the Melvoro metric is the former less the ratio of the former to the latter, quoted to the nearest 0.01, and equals 7.85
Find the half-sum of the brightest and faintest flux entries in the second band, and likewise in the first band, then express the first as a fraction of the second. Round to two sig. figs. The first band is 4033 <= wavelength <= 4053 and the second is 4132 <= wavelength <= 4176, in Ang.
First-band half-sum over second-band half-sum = 0.96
